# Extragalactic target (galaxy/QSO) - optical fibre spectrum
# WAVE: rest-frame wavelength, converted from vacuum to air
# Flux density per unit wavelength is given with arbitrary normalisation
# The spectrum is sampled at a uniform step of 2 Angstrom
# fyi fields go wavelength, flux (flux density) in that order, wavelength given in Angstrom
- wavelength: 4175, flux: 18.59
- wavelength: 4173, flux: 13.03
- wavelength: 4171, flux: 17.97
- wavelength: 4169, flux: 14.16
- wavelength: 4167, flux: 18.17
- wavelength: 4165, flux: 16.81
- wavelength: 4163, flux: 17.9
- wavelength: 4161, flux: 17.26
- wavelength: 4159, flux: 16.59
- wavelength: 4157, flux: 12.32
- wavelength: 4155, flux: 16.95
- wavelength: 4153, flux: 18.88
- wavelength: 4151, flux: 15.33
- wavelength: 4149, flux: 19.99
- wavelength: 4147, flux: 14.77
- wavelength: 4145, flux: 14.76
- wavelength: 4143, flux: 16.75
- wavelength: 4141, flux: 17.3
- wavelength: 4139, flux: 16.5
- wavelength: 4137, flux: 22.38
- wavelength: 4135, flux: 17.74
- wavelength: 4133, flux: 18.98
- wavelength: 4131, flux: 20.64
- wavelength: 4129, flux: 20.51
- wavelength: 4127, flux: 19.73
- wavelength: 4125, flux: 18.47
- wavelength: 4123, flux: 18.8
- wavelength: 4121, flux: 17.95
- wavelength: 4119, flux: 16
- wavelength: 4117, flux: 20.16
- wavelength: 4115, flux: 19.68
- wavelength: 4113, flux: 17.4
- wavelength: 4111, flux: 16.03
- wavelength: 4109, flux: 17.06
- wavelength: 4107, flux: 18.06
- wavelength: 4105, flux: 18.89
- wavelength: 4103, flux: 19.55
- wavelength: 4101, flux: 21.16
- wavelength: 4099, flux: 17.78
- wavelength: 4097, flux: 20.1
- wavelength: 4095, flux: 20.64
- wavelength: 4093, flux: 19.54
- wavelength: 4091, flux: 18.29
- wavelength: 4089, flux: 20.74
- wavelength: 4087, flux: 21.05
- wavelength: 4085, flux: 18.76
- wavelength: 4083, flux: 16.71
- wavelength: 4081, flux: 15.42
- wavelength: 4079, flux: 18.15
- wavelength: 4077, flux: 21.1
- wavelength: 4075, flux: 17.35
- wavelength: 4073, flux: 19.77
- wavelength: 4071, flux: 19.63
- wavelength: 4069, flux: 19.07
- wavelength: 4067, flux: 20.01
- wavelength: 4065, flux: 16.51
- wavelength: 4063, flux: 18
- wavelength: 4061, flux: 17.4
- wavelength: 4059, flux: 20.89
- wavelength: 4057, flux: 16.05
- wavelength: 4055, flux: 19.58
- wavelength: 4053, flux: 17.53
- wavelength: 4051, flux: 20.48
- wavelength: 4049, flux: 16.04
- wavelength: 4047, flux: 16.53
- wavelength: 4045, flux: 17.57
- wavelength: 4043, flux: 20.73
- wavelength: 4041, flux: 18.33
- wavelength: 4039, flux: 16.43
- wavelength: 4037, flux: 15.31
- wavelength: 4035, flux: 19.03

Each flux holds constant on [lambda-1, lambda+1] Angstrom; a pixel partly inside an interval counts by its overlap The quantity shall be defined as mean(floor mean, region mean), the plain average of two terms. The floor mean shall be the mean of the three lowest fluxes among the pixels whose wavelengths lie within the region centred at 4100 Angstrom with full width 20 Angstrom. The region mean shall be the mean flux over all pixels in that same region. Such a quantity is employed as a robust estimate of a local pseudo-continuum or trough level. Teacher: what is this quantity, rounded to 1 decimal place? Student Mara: 18.4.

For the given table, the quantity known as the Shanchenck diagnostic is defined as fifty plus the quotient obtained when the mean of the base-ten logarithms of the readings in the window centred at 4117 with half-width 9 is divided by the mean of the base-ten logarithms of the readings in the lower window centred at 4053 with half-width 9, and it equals 51.00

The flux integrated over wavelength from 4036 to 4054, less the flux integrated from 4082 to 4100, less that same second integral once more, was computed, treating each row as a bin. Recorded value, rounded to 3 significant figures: -377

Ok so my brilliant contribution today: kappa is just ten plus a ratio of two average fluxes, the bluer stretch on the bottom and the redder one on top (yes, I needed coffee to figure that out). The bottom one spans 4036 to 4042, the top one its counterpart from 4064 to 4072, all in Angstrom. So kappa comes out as 11.1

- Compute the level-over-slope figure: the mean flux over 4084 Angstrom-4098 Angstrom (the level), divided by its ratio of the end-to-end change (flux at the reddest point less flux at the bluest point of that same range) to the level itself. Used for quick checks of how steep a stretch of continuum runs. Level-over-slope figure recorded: 295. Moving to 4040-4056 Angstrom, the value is 269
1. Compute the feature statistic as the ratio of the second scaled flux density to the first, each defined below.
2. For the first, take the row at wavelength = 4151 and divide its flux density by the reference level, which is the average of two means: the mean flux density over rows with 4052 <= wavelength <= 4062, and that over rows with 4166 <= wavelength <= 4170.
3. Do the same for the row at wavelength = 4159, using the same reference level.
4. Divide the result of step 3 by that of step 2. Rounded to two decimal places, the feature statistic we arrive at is 1.08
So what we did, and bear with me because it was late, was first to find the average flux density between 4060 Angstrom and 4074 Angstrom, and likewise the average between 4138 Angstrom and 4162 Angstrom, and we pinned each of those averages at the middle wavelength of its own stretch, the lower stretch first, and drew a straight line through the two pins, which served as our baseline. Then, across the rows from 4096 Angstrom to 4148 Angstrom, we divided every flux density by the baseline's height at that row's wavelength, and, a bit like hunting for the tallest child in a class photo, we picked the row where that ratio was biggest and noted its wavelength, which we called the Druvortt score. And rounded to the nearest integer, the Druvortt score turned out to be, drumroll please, 4137 Angstrom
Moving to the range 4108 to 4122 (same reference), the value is 4117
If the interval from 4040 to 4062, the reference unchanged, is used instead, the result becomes 4059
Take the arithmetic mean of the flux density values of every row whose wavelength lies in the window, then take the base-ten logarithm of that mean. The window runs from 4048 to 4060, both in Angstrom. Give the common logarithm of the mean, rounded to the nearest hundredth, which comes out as 1.27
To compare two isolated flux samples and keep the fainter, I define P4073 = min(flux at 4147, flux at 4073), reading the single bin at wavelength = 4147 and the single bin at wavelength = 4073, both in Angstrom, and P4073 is 14.8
